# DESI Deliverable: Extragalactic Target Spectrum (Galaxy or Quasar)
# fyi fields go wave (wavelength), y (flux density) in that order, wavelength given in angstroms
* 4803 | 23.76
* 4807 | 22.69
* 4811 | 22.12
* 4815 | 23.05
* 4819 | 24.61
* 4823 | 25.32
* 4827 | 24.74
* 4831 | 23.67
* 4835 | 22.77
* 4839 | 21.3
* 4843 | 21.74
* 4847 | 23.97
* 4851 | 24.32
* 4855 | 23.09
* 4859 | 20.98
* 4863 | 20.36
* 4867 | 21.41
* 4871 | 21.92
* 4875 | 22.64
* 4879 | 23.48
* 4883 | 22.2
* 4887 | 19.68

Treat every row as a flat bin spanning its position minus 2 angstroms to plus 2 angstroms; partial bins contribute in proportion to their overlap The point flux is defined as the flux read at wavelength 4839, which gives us 21.3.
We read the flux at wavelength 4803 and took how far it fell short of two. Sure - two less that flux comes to -21.8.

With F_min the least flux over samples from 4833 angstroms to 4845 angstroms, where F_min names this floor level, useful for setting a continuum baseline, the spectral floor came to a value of 21.3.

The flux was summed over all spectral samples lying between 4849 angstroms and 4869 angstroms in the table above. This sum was 110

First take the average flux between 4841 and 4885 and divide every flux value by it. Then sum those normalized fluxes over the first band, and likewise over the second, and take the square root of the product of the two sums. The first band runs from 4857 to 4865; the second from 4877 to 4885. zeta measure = 1.94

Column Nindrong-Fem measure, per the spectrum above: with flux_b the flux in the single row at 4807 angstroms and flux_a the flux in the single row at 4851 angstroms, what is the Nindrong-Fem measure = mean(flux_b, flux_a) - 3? 20.5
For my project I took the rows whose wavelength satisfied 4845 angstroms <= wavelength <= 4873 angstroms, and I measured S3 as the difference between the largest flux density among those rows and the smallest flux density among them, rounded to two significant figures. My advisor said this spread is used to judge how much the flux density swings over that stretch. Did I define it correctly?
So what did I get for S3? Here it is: 4.0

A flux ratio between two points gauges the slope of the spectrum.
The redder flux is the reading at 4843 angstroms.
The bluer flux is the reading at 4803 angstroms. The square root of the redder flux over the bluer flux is 0.96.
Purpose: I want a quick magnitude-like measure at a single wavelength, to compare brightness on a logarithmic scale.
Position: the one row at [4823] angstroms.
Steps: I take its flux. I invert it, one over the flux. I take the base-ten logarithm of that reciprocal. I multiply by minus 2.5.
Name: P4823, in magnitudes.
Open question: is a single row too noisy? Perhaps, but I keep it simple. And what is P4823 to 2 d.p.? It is 3.51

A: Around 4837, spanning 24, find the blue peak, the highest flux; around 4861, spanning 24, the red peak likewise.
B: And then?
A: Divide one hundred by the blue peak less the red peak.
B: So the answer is 238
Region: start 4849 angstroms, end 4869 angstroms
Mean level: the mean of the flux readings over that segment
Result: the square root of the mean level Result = 4.69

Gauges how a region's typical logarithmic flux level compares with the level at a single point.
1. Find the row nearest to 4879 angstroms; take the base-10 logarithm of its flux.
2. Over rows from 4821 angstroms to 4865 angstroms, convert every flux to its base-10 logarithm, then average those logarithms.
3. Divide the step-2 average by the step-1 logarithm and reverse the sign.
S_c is -0.992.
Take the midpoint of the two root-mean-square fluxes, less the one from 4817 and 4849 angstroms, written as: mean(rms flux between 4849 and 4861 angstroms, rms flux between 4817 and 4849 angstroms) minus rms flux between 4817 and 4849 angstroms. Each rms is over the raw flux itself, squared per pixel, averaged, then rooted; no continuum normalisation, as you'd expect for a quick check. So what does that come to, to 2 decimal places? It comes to -0.36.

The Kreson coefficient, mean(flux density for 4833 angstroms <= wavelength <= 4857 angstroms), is 22.9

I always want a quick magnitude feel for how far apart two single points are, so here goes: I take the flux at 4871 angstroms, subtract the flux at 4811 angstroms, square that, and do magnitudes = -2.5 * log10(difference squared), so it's 3.5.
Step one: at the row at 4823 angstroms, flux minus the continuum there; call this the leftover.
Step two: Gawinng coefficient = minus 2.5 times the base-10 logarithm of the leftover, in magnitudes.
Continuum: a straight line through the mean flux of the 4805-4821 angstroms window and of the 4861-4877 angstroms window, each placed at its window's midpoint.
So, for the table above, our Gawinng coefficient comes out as -1.0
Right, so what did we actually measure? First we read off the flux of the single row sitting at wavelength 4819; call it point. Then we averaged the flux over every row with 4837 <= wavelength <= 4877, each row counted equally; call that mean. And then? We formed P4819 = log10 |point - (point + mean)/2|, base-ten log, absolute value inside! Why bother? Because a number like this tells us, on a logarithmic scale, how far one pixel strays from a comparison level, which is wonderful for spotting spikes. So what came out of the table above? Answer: 0.09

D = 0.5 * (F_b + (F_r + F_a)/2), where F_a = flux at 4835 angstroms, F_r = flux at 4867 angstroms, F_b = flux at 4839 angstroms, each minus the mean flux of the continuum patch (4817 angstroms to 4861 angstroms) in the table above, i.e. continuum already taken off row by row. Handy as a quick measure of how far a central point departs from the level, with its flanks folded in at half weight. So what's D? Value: -1.6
